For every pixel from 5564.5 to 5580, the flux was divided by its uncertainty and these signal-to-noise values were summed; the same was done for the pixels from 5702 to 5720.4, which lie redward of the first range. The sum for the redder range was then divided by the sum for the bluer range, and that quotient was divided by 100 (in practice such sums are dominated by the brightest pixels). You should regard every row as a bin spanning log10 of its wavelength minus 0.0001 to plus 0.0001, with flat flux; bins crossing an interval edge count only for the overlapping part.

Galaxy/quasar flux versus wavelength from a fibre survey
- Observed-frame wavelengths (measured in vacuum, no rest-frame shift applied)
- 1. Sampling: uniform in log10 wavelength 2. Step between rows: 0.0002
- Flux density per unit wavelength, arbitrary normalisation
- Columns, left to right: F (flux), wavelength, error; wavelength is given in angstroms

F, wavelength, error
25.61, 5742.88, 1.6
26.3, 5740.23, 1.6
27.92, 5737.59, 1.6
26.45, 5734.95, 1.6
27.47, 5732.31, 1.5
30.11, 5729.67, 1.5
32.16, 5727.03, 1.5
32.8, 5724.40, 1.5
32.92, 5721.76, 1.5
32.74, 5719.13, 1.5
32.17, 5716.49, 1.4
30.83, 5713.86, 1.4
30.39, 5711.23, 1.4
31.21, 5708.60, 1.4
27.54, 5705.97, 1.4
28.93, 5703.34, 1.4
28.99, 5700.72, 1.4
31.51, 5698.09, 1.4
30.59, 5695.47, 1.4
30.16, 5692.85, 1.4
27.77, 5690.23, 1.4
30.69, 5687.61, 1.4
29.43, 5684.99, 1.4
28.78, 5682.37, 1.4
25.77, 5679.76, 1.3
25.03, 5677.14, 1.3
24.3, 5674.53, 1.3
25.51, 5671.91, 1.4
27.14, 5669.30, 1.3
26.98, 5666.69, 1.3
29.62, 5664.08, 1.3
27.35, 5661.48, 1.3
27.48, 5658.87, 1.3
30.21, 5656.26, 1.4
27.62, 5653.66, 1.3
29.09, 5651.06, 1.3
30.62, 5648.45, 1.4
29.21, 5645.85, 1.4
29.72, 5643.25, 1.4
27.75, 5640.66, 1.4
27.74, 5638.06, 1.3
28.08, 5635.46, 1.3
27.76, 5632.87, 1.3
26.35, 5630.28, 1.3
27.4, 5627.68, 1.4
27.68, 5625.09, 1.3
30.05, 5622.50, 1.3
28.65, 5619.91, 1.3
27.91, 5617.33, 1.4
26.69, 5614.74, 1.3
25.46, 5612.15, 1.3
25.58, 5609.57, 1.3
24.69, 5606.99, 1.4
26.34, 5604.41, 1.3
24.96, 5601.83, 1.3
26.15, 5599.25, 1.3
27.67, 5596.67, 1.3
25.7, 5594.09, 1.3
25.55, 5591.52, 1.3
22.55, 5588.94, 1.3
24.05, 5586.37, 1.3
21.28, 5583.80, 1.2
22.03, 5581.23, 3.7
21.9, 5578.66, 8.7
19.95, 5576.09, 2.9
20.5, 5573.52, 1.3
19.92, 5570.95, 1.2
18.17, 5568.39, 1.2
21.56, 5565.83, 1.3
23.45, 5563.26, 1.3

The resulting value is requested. 0.021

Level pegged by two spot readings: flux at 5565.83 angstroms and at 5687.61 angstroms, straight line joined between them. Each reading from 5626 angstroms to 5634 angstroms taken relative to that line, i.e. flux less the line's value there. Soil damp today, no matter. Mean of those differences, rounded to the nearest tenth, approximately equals 0.8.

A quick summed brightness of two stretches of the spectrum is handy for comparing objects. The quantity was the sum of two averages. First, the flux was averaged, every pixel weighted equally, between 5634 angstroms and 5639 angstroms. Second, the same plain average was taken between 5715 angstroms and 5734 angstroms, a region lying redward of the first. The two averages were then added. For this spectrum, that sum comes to 59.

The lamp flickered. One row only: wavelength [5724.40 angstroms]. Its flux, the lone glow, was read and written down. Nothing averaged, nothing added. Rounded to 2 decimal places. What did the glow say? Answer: 32.80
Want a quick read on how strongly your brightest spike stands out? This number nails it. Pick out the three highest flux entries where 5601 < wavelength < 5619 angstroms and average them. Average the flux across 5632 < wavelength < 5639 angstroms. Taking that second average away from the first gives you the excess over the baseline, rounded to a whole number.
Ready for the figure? -1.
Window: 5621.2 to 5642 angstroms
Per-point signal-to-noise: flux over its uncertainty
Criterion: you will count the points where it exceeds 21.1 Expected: 5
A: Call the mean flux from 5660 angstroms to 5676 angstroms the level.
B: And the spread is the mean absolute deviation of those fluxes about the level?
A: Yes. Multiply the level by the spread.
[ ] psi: 34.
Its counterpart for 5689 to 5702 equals 34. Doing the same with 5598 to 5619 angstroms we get 21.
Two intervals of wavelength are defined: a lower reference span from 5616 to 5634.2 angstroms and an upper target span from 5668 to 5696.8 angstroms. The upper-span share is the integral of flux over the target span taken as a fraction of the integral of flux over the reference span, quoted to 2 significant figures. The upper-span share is 1.6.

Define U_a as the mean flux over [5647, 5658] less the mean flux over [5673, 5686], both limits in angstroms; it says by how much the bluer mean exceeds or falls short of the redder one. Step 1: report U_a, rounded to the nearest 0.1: 2.7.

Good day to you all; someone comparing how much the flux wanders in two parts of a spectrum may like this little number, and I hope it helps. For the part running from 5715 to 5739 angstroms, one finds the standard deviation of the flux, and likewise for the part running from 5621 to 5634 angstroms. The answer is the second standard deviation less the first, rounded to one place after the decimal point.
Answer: -1.2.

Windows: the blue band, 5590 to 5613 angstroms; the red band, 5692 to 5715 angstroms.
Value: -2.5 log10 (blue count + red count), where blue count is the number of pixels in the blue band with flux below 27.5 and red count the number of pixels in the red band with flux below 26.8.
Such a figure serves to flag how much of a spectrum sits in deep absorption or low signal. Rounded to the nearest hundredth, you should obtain -2.26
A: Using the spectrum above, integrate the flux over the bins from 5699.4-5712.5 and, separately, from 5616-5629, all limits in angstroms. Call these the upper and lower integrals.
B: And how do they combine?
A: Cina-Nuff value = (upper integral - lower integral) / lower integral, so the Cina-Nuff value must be 0.05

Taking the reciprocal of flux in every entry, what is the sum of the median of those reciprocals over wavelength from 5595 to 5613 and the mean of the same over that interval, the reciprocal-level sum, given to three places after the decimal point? 0.078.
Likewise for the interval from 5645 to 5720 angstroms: 0.069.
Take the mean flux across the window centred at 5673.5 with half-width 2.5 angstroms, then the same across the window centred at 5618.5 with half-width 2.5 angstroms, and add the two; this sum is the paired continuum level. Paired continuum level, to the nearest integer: 53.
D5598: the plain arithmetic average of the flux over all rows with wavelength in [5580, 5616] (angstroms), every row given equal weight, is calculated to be 25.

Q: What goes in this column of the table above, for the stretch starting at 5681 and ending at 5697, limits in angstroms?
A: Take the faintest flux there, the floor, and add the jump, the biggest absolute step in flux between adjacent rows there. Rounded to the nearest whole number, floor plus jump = 31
